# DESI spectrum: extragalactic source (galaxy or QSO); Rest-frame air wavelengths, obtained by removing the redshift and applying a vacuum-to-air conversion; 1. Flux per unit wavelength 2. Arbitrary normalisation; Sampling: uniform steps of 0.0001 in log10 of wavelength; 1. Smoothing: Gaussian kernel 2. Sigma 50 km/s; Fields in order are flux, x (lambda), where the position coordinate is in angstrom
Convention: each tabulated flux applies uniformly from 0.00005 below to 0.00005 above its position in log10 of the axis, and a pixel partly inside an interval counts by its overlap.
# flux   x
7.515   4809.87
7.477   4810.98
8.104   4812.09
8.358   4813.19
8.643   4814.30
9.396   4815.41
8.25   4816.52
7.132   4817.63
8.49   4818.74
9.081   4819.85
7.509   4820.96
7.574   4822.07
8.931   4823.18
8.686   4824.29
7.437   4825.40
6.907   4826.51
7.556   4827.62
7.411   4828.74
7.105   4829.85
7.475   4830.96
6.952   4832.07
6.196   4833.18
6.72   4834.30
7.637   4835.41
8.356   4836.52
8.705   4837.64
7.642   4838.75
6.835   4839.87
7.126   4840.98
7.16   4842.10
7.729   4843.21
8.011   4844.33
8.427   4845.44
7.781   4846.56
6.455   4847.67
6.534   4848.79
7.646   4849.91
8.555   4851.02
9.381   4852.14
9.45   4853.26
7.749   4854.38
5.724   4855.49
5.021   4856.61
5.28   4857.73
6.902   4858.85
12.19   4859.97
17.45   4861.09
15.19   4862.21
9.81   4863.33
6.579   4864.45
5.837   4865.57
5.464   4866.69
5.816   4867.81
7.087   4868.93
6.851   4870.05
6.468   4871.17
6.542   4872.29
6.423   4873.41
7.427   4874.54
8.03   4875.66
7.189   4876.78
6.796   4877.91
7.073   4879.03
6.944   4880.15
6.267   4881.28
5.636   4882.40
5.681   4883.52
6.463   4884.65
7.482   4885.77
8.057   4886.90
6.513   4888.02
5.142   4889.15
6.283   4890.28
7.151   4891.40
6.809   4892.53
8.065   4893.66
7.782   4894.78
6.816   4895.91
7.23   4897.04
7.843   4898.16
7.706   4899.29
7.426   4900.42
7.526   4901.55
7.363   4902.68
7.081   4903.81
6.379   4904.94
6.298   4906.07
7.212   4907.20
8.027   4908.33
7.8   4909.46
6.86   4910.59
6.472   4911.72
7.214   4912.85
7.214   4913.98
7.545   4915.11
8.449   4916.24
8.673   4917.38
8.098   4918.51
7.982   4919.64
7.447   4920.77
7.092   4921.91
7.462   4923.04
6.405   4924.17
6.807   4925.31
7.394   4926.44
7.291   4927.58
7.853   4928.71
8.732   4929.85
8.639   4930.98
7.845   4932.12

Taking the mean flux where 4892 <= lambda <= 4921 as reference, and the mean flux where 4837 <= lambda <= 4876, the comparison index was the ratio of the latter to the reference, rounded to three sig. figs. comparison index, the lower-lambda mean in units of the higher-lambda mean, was 1.06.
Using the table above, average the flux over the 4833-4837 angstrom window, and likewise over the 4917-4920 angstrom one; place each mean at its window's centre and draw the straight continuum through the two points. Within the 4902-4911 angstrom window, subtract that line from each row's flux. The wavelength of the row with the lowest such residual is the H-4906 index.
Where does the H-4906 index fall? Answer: 4906.07 angstrom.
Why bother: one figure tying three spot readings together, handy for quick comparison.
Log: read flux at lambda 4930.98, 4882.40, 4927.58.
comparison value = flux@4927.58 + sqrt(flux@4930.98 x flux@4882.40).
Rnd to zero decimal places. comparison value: 14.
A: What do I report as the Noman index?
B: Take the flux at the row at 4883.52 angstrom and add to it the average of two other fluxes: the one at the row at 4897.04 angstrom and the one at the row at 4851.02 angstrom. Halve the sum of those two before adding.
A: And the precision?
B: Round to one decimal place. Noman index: 13.6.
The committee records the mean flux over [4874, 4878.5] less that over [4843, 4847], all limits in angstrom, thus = -0.6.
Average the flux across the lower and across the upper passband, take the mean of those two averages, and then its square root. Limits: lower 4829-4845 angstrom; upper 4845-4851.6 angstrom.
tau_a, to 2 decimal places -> 2.74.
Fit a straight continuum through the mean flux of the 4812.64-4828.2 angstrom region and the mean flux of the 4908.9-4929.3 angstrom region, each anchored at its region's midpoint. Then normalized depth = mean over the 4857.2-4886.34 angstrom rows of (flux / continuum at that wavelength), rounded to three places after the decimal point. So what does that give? 0.982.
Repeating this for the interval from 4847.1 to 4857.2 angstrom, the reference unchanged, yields 0.933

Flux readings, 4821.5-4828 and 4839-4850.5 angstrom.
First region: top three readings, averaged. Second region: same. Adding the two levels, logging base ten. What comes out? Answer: 1.22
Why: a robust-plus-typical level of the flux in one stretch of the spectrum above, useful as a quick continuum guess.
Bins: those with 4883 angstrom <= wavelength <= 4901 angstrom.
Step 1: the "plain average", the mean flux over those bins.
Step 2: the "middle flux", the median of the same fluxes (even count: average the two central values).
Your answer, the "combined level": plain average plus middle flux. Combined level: 14.2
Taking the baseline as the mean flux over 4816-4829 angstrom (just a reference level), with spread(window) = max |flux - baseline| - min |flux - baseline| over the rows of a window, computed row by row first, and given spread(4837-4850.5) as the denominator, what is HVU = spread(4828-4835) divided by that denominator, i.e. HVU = 0.9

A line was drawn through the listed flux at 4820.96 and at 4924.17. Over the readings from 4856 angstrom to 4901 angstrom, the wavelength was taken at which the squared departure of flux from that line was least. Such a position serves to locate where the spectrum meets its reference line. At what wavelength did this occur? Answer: 4892.53 angstrom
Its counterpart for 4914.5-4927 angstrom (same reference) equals 4924.17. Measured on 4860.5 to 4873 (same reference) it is 4868.93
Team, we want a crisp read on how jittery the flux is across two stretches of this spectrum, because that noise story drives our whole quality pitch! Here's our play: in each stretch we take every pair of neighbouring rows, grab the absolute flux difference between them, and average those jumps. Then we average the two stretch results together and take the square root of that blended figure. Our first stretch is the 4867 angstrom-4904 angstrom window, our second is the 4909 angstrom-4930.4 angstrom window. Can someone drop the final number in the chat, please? 0.74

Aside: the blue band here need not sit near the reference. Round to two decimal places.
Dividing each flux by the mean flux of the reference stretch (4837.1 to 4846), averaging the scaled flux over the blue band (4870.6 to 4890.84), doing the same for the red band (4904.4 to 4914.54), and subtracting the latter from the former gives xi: -0.05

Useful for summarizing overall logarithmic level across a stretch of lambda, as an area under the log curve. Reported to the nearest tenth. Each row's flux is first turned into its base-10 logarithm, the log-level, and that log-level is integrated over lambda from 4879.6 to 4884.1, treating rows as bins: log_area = 3.5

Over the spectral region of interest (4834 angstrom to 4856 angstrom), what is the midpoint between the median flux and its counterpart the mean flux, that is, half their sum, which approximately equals 7.7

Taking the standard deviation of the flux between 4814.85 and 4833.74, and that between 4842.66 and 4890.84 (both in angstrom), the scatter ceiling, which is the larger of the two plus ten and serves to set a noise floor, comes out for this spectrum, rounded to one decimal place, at 12.4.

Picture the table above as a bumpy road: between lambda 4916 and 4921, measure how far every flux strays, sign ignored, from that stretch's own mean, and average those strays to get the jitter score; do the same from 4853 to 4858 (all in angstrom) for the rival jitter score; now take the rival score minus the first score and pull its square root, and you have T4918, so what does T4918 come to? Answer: 1.1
